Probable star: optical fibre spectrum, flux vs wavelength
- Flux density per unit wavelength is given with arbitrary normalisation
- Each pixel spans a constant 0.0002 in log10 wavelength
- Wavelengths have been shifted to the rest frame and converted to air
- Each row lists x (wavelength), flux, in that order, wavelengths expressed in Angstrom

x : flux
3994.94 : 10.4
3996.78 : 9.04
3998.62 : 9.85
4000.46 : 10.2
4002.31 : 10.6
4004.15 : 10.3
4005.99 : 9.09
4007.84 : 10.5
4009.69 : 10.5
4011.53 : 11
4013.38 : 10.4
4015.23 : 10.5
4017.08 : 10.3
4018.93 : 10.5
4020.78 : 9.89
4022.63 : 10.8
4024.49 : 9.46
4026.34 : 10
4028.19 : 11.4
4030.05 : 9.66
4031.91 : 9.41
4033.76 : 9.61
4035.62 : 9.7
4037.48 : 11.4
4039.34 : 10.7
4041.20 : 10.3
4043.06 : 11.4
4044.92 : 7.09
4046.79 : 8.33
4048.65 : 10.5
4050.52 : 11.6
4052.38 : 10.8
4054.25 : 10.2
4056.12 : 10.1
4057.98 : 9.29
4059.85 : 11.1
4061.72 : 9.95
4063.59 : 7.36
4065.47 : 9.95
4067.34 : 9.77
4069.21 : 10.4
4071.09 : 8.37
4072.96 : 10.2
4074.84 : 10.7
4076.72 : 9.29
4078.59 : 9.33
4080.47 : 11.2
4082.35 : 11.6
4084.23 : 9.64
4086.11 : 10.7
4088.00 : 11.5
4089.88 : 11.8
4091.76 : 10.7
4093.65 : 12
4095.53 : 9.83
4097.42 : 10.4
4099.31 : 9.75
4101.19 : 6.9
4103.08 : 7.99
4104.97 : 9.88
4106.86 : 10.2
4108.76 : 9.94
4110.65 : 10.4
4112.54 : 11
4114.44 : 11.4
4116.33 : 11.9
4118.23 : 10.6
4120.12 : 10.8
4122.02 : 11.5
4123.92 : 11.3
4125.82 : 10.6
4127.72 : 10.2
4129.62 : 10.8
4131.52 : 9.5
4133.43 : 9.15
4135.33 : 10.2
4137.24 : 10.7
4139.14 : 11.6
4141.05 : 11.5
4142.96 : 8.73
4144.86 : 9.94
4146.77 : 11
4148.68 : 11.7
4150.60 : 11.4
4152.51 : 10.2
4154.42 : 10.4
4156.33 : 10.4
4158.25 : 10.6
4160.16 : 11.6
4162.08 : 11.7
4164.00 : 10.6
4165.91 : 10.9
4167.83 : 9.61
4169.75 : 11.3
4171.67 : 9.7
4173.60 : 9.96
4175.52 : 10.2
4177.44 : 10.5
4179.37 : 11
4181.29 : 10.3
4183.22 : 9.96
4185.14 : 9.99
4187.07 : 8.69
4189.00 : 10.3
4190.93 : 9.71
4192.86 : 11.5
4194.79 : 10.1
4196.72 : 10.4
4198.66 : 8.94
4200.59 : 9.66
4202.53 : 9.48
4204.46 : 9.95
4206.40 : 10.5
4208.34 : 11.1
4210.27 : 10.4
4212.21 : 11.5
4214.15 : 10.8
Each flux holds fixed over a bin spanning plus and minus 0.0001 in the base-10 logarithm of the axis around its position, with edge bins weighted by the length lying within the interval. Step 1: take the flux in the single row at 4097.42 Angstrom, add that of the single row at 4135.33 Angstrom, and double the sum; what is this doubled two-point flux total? 41.2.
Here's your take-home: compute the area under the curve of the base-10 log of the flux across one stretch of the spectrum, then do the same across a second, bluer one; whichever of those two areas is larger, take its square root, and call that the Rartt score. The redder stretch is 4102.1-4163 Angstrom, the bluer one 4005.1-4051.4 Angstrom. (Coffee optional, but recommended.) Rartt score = 7.9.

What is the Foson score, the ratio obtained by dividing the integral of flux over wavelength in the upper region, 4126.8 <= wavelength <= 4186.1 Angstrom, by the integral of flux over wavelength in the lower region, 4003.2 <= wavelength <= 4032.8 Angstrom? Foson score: 2.1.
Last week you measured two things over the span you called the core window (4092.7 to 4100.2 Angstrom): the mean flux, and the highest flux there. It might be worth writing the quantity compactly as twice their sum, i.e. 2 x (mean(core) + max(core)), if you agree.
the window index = 45.0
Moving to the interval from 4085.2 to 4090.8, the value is 46.3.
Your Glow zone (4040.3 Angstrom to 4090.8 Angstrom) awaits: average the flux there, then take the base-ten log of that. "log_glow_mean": 1.004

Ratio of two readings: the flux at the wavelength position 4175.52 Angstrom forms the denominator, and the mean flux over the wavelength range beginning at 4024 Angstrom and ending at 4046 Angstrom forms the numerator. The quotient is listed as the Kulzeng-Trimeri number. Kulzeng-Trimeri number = 0.98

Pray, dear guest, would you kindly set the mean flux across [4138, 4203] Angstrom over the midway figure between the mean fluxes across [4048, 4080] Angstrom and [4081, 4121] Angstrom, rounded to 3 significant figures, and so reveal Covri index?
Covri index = 1.02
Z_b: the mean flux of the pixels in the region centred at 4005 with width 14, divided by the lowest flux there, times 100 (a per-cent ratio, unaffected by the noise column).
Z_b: 113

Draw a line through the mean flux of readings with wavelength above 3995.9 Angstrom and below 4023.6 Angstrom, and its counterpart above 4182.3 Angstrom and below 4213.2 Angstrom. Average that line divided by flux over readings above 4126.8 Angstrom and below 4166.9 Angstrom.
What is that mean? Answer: 0.96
